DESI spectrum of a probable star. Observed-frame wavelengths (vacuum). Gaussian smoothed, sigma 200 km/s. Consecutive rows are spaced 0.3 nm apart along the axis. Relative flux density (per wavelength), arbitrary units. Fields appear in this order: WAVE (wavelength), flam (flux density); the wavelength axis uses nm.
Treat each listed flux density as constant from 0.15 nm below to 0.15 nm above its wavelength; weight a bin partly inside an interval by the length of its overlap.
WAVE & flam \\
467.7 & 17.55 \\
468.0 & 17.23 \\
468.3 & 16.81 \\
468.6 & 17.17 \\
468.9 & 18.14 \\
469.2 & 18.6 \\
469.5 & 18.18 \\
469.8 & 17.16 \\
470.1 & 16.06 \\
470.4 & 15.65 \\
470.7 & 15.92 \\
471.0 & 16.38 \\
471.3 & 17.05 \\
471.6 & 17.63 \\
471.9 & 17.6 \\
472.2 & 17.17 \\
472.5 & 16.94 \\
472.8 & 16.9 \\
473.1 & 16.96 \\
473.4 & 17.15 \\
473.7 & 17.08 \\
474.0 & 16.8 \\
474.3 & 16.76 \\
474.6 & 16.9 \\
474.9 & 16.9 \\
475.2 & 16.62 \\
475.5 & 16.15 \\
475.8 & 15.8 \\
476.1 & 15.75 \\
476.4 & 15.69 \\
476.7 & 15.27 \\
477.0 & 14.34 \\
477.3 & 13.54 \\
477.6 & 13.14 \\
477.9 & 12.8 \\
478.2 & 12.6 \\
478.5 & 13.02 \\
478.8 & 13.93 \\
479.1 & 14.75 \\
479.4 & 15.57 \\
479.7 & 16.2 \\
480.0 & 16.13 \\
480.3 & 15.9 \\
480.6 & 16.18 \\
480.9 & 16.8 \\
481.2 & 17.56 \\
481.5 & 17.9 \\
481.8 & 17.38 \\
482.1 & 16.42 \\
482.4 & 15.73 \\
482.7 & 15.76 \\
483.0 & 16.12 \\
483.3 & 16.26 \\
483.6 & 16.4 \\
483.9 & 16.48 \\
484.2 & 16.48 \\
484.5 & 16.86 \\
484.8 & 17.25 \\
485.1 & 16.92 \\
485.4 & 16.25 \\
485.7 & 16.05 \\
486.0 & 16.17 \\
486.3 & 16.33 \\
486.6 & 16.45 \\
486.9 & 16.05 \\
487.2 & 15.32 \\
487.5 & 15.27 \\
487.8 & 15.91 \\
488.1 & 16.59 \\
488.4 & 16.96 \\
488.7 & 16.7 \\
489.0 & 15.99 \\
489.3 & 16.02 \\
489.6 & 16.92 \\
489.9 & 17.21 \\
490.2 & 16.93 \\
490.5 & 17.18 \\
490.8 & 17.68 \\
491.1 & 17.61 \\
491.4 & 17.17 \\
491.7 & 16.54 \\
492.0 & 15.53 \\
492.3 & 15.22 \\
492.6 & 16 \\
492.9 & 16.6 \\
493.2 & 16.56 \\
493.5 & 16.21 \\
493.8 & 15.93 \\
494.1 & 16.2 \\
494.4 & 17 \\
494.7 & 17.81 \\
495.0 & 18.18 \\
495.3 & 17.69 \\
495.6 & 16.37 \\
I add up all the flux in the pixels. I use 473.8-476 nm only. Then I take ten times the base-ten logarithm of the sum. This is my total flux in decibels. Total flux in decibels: 20.6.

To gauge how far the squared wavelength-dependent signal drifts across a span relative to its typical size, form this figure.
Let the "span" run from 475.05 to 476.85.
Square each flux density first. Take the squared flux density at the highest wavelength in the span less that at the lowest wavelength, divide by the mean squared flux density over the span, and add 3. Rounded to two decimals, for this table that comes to 2.83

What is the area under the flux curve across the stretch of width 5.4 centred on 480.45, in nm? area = 84.2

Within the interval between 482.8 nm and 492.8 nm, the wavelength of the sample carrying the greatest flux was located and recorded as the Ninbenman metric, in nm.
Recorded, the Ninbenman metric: 490.8 nm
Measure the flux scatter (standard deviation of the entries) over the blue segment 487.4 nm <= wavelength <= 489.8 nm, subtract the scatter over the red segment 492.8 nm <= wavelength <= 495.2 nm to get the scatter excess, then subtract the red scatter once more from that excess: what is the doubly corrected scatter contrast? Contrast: -1.0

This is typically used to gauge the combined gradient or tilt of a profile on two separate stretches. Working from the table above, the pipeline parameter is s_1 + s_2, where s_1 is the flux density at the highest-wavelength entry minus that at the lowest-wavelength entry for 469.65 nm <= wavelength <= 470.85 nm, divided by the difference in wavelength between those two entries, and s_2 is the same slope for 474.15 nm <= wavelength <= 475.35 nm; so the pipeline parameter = -1.5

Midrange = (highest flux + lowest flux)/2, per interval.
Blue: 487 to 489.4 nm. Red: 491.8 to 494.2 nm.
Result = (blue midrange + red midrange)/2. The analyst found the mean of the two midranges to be 16.0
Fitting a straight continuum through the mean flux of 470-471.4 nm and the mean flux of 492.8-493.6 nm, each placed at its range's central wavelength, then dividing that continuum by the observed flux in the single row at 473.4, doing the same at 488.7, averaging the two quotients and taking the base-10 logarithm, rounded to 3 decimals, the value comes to -0.016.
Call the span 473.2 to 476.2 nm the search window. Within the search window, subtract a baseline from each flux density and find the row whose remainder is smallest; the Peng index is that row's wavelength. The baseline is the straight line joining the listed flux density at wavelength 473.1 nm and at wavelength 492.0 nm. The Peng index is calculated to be 476.1 nm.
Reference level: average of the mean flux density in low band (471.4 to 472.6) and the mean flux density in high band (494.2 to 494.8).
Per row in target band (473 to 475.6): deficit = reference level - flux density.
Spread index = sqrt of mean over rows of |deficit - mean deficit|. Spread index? 0.45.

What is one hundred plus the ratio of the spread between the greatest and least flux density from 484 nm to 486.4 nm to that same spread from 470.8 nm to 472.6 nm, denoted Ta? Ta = 101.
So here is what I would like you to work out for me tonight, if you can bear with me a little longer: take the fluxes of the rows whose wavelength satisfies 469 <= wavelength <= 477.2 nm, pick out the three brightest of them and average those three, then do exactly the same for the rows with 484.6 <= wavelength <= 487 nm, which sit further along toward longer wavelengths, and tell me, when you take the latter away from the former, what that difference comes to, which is 1.3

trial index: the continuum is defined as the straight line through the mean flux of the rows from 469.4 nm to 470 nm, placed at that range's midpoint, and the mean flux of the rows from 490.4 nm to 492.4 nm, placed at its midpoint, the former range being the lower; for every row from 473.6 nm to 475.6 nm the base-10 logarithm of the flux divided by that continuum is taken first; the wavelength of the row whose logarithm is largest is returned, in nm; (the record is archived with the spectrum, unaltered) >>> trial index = 473.7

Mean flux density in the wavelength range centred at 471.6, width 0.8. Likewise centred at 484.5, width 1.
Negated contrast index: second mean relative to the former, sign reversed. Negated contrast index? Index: -0.97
